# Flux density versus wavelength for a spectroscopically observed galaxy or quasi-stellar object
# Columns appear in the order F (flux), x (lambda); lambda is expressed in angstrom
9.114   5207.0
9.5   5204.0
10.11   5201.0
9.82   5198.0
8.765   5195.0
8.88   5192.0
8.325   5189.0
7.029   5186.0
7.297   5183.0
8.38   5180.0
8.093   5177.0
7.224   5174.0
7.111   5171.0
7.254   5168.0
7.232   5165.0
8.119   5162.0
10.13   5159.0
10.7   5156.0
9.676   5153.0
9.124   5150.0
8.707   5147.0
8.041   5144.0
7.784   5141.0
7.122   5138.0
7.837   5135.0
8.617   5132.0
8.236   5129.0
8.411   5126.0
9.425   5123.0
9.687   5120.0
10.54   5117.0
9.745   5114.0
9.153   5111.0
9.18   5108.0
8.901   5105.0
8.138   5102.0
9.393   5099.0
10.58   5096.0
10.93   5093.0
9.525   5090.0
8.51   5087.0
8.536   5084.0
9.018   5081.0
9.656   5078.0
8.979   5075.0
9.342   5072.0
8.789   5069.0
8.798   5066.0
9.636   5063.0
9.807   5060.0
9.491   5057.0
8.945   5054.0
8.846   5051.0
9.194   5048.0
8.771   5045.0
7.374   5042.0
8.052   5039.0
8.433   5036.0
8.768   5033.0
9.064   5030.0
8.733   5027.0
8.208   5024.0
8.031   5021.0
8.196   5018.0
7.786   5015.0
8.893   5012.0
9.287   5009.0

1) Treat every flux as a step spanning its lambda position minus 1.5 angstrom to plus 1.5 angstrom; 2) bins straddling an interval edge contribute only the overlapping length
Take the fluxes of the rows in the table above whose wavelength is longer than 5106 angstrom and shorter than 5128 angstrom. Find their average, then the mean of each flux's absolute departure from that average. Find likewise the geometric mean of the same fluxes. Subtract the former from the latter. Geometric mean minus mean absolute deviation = 9.0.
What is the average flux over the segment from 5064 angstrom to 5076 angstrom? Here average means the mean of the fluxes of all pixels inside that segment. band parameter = 9.0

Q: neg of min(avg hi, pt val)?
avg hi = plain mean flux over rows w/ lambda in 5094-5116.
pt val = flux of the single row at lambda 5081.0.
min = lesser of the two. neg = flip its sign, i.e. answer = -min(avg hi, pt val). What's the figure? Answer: -9.0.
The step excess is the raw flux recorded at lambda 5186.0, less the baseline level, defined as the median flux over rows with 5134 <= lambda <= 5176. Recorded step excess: -0.9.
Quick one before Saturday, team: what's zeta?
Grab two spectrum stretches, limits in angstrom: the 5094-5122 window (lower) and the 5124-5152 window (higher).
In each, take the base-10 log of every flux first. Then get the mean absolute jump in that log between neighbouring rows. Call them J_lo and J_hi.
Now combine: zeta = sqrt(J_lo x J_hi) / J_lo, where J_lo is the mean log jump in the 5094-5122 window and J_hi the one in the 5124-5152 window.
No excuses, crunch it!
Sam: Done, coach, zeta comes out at 0.91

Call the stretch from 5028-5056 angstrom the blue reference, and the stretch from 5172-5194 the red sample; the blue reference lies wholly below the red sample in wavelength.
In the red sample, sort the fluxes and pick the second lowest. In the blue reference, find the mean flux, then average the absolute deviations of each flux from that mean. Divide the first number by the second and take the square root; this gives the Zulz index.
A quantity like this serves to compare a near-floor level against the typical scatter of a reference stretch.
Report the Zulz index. 4.1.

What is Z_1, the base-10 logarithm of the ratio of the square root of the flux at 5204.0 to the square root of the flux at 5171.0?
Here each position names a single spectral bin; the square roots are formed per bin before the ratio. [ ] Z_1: 0.063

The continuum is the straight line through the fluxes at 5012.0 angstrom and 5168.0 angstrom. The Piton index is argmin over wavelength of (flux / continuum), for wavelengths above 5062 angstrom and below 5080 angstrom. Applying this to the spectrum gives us 5066.0 angstrom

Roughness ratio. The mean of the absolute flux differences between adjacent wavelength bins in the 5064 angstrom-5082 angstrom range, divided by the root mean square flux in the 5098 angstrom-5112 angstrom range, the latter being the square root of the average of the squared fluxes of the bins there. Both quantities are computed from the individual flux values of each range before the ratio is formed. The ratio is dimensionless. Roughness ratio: 0.050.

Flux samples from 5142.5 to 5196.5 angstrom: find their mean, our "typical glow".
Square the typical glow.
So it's 70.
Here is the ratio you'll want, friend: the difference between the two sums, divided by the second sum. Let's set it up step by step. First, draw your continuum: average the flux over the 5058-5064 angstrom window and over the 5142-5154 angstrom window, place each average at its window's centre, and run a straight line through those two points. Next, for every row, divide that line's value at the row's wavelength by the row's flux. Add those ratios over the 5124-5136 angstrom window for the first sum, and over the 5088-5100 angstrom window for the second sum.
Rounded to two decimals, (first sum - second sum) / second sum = 0.17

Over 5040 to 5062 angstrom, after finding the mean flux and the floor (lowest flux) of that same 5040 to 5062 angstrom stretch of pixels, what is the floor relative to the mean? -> 0.83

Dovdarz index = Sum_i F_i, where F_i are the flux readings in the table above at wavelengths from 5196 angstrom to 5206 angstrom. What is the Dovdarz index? 29.4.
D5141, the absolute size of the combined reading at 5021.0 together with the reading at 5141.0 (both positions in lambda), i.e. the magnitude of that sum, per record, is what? 15.8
